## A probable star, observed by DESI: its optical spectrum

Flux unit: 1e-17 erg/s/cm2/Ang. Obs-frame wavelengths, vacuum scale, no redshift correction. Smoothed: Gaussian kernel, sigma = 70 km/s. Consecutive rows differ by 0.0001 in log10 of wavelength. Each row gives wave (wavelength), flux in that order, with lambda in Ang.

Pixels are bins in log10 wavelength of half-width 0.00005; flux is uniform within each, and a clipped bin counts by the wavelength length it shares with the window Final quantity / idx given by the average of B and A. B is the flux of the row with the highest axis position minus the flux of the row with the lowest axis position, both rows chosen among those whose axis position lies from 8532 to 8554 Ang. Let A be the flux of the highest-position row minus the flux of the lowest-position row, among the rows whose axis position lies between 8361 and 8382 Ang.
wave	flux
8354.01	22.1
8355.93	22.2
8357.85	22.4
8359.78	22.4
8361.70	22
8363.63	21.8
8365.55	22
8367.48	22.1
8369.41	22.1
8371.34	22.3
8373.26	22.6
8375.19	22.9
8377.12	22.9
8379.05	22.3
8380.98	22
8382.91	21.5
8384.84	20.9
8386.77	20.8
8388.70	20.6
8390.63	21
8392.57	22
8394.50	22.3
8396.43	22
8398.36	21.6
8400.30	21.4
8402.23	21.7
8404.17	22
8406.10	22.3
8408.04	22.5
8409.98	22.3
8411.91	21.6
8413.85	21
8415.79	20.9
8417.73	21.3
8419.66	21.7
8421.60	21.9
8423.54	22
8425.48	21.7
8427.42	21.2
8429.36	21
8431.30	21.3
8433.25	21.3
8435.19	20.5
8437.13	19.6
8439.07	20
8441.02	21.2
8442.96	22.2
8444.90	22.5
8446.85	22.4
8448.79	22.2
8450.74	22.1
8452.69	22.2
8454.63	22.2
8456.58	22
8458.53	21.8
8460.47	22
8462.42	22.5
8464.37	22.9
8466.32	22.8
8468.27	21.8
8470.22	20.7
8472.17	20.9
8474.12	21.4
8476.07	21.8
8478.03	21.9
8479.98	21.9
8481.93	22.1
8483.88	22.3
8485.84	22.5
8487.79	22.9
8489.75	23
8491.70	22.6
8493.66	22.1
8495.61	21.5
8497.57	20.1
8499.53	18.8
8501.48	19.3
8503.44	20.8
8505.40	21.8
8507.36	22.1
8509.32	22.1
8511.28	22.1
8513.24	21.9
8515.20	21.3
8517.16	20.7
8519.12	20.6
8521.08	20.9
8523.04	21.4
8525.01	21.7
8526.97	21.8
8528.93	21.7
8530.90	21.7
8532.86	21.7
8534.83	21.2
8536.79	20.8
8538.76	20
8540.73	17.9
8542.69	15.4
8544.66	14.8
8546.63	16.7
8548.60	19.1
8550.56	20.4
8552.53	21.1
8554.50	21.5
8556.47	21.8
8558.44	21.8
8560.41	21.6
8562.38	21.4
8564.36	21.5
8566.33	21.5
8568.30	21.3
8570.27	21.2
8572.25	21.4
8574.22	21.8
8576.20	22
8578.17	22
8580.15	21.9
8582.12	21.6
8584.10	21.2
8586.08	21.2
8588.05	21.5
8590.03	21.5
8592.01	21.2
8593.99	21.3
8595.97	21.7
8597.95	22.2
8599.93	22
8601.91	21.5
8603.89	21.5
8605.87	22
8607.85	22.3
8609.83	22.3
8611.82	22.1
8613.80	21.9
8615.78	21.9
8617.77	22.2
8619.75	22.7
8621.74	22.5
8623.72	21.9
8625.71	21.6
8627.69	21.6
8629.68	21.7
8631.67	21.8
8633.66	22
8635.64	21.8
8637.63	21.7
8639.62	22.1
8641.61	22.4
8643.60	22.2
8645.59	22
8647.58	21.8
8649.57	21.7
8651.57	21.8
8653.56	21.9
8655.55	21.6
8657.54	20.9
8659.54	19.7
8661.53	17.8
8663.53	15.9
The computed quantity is -0.3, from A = 0.00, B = -0.6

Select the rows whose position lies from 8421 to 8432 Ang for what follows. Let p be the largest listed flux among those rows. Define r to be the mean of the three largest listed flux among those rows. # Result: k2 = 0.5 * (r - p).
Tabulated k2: -0.067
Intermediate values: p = 22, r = 21.9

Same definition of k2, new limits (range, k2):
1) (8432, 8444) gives -0.317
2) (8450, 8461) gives -0.017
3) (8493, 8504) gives -0.317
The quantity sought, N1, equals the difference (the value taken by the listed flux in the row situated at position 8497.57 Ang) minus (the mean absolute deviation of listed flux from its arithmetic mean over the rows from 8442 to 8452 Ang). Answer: 20.0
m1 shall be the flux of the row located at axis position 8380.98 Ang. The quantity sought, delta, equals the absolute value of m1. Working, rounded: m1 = 22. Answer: 22.0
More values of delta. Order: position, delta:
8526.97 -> 21.8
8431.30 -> 21.3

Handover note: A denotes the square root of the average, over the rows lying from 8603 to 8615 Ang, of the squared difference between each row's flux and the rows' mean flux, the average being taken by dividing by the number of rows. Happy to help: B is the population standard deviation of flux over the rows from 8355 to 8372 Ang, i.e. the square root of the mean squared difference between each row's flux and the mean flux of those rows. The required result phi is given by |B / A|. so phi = 0.7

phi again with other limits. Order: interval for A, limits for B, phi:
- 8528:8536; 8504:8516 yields 1.3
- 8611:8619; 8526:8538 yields 2.8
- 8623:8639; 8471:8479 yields 3.0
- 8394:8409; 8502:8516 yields 1.3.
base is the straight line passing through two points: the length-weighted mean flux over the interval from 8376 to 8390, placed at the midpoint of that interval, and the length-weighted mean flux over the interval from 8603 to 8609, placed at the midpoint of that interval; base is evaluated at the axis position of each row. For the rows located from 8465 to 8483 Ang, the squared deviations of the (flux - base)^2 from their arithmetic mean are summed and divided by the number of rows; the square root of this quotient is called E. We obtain 0.5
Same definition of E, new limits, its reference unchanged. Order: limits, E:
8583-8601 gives 0.2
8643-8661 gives 1.7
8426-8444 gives 1.4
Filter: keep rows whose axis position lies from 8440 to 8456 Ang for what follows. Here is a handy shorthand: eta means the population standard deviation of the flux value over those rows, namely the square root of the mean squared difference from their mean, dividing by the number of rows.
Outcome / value 0.370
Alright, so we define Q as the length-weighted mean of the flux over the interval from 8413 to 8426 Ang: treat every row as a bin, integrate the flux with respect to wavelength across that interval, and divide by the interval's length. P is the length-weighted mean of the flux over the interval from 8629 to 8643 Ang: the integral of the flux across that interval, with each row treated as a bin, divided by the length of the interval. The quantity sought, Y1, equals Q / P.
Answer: 0.98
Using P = 21.9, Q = 21.5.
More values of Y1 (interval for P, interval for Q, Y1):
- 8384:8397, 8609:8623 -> 1.04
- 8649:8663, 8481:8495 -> 1.09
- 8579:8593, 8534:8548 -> 0.84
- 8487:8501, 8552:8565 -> 1.00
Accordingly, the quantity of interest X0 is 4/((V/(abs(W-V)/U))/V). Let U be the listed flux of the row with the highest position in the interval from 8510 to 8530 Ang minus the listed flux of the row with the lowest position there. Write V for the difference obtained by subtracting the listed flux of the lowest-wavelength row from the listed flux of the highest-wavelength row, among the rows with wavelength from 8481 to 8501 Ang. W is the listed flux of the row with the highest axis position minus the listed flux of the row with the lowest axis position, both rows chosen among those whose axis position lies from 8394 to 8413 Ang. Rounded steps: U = -0.4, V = -3.3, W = -0.7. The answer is -26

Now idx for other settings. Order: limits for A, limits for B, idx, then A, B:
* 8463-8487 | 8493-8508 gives -0.2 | -0.40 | 0.0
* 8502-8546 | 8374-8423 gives -3.5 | -6.00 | -1.0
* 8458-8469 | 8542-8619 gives 3.4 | 0.00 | 6.8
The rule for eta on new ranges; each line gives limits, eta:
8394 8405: 0.298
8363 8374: 0.250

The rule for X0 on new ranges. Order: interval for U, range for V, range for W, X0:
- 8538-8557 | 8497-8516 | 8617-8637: 4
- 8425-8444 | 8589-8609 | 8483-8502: 30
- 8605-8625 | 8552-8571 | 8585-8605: -8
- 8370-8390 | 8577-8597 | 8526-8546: -16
